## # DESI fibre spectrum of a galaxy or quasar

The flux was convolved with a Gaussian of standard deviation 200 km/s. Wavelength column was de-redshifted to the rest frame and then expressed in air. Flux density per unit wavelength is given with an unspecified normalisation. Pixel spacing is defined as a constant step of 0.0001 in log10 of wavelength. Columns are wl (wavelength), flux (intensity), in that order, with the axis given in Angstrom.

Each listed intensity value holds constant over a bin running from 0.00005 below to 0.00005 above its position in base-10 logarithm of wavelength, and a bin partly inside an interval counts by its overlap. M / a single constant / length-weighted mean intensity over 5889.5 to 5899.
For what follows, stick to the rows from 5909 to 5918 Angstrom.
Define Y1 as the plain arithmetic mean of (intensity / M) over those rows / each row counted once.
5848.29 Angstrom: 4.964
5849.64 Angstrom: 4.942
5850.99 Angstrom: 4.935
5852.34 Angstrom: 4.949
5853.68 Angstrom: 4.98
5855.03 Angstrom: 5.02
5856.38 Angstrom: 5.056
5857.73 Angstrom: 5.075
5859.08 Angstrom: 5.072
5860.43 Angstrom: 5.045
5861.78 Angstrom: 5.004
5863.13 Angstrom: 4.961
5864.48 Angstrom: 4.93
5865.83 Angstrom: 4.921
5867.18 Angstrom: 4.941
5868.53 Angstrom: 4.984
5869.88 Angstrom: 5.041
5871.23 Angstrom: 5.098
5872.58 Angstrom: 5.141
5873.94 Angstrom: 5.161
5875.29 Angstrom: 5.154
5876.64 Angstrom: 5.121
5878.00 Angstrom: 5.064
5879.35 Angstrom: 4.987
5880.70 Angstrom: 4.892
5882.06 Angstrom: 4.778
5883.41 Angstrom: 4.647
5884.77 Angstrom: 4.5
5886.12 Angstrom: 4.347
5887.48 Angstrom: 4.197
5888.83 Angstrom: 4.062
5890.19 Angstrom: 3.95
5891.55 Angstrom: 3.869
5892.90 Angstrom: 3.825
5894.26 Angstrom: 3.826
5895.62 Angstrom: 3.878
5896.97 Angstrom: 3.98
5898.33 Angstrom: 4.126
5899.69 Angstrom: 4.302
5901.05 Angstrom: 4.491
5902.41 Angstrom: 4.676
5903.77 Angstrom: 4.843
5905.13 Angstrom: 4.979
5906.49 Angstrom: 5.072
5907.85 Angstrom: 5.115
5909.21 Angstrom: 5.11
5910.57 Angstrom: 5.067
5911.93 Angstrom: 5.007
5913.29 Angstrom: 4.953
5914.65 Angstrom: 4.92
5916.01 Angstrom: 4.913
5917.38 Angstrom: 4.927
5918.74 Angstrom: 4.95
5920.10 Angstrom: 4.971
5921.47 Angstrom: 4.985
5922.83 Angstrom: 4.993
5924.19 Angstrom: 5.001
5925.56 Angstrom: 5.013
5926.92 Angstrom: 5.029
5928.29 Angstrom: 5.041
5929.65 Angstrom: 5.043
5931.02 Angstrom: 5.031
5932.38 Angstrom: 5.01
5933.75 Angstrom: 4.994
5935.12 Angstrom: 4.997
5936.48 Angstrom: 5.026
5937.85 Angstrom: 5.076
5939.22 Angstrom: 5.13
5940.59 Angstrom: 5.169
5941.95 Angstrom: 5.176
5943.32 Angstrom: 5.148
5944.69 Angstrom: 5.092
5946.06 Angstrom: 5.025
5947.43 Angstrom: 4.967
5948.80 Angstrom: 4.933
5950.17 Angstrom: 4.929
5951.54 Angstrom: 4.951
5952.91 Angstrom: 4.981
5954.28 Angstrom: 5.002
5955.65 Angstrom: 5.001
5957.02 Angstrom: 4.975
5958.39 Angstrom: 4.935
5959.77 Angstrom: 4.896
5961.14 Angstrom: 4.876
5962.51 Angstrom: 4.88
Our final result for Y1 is 1.27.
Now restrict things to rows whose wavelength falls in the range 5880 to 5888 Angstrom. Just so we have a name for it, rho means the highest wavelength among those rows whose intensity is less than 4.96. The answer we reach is 5887.48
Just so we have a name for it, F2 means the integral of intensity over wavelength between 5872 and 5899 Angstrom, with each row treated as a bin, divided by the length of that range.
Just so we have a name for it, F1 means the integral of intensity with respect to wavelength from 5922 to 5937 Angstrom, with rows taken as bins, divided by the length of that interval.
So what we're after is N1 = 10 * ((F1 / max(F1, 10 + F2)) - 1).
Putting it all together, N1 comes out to -6.53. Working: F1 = 5.018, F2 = 4.5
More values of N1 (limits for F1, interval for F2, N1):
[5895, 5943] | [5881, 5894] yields -6.57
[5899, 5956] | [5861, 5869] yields -6.67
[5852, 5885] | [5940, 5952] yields -6.68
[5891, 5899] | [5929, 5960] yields -7.39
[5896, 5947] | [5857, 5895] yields -6.66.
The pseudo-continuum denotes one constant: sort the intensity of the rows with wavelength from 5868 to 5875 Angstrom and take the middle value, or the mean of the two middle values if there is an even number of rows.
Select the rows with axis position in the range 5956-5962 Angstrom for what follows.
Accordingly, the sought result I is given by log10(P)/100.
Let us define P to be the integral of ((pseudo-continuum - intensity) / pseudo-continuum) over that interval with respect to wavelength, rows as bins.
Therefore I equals -0.0069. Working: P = 0.21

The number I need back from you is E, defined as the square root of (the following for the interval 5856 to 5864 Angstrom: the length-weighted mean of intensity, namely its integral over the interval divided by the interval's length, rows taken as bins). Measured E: 2.24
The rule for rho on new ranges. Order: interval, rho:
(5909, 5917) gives 5916.01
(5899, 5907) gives 5903.77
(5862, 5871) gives 5867.18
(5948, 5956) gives 5951.54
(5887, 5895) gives 5894.26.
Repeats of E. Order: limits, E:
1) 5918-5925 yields 2.23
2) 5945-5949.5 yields 2.23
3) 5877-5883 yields 2.22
